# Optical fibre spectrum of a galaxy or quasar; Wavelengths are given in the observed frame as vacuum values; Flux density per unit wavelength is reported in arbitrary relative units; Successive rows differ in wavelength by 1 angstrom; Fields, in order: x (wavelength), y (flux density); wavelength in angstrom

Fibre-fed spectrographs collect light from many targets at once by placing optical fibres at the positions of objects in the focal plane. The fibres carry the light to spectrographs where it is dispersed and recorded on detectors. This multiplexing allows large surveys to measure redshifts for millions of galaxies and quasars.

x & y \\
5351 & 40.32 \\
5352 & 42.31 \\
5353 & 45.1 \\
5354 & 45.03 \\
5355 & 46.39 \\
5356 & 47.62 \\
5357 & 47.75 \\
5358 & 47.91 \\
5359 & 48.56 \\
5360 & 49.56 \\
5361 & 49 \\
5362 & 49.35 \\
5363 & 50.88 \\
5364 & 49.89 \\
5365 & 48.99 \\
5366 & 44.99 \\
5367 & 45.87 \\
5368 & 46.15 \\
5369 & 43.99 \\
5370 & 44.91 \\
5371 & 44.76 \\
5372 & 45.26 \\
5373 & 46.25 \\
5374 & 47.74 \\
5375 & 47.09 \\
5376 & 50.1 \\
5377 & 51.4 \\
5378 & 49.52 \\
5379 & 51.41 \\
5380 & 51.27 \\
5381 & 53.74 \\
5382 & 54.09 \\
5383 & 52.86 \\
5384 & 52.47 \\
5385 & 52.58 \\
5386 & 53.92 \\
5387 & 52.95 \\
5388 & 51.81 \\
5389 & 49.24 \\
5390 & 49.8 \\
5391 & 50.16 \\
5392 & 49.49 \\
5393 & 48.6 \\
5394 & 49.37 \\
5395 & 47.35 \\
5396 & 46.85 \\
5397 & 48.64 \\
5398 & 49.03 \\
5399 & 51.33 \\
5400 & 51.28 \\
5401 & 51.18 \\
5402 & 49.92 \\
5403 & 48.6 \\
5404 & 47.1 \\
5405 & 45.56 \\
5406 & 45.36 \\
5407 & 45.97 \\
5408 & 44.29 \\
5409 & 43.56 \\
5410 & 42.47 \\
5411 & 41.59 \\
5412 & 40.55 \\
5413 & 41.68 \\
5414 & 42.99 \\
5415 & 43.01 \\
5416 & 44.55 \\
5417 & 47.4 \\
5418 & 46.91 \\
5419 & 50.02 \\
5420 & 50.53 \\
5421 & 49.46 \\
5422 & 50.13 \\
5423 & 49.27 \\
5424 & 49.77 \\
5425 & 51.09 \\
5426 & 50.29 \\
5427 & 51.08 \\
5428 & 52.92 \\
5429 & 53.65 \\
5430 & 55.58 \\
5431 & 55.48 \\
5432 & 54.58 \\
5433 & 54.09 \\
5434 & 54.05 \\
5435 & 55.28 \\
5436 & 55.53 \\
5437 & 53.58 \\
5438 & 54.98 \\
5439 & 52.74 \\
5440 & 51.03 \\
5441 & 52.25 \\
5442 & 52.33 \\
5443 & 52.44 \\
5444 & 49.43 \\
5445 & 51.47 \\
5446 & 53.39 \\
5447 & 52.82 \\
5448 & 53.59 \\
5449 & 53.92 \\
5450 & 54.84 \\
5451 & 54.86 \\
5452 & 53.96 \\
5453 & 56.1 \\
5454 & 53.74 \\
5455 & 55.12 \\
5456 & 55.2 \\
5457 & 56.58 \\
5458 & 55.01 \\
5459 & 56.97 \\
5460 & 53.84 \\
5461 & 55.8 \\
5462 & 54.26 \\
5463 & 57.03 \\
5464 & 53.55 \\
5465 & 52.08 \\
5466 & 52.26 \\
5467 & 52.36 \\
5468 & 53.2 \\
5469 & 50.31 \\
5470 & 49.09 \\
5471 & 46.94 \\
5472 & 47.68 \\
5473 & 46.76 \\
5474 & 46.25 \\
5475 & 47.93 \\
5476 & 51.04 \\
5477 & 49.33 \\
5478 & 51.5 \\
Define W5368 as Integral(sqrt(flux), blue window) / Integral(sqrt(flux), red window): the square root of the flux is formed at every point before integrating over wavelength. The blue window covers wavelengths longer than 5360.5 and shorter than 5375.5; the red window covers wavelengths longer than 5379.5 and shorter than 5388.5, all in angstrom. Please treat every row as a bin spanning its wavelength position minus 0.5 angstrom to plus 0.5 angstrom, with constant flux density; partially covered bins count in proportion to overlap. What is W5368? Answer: 1.6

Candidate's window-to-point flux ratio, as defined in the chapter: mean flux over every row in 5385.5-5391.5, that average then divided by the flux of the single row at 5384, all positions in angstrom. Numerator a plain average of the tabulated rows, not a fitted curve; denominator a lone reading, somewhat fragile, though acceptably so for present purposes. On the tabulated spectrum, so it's 0.98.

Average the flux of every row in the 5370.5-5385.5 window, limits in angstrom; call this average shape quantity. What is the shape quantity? 50.0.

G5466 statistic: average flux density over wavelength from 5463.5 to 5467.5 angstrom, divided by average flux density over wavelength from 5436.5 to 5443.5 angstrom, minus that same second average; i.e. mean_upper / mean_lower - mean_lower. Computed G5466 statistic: -52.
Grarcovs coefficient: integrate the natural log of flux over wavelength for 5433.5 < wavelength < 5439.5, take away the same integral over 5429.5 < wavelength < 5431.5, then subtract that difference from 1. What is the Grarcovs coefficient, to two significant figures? -15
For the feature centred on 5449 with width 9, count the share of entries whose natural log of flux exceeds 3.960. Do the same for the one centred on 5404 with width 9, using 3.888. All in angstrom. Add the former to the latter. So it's 1.2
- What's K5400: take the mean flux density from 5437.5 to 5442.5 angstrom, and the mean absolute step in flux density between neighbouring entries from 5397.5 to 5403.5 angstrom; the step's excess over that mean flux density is -51.7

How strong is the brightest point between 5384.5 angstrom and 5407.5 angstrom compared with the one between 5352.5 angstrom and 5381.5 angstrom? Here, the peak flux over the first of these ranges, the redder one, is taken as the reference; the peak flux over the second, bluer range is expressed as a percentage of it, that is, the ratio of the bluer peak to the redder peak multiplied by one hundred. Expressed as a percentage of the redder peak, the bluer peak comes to 100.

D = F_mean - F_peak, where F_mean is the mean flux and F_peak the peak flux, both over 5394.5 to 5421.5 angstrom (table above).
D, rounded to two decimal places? -4.77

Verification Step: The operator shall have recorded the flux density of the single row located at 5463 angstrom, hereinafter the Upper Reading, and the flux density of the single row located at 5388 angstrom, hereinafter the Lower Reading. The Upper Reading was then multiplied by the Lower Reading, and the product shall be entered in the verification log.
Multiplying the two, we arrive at 2955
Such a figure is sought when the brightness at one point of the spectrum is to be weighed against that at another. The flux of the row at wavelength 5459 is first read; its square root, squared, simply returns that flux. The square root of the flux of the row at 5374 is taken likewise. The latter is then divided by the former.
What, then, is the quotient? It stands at 0.121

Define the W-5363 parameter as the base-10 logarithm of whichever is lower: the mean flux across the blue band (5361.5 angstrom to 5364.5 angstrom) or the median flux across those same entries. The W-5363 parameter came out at 1.70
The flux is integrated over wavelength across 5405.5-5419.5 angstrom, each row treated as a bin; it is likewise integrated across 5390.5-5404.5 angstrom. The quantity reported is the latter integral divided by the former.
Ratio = 1.11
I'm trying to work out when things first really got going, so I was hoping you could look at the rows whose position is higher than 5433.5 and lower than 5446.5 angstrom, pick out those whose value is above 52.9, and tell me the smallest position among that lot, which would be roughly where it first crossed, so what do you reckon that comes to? 5434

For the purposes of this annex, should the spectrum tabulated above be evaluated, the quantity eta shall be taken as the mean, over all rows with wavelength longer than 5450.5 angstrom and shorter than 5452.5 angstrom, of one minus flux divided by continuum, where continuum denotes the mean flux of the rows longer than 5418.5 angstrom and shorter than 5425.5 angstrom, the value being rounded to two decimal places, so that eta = -0.09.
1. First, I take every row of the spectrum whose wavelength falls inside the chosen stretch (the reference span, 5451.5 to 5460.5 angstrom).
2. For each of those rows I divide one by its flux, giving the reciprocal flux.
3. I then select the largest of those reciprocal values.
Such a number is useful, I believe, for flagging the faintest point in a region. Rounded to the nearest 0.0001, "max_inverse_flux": 0.0186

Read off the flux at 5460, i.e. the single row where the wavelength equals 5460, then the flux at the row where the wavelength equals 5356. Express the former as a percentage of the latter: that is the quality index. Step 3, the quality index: 113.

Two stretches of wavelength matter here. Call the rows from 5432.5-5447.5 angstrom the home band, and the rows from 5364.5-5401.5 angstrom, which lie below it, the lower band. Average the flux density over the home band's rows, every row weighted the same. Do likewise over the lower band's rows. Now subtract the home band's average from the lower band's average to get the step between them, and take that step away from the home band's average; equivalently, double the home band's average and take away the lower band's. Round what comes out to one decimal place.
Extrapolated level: 56.7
